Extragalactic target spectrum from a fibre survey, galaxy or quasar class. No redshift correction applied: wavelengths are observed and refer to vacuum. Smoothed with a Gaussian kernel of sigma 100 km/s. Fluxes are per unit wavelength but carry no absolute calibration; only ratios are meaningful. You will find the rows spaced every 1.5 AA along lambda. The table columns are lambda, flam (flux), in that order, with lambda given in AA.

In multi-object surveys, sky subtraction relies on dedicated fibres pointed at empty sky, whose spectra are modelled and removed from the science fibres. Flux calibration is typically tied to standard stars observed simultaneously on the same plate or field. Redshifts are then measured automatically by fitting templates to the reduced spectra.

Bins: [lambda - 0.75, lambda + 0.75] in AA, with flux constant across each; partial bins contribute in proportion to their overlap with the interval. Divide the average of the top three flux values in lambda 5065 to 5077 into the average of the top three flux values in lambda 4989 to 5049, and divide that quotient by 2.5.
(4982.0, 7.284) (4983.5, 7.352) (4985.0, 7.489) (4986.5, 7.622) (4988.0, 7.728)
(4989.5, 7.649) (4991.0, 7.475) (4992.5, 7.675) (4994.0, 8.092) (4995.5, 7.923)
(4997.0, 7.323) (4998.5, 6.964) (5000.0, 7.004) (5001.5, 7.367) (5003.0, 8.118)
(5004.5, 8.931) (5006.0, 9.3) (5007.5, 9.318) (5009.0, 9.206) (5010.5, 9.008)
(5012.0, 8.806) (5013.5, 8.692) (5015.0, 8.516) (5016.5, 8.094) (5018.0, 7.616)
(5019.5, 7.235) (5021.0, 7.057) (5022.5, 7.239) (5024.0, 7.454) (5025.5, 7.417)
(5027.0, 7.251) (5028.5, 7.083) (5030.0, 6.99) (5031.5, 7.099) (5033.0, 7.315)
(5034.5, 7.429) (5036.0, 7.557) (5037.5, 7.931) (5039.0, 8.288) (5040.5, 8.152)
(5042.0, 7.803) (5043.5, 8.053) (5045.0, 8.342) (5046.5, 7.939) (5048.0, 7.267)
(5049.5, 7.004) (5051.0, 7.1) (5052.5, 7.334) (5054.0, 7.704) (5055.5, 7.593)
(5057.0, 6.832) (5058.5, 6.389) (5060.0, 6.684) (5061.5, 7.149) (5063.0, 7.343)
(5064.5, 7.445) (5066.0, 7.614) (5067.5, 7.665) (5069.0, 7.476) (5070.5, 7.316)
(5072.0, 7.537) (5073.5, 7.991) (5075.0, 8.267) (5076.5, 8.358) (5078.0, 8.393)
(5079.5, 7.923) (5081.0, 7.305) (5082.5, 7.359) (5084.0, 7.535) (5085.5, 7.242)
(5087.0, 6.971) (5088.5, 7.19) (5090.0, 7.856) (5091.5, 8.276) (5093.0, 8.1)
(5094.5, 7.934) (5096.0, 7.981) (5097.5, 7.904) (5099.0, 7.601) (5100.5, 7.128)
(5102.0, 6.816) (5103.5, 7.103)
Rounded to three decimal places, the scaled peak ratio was 0.452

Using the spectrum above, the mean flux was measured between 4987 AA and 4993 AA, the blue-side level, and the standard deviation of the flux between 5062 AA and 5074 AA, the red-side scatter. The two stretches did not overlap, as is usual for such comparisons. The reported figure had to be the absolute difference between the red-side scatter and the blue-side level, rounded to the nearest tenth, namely 7.4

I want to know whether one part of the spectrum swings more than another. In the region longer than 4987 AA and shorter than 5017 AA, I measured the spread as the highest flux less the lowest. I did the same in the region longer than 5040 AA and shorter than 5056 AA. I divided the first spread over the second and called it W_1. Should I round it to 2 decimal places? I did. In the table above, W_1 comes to 1.76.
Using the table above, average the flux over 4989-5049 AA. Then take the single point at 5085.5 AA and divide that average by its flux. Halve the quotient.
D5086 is 0.54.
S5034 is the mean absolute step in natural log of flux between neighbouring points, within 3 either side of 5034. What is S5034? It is 0.021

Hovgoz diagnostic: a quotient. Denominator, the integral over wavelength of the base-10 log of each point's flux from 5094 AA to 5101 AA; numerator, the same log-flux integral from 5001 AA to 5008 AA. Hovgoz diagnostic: 1.05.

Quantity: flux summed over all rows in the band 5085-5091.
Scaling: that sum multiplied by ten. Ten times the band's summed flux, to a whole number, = 293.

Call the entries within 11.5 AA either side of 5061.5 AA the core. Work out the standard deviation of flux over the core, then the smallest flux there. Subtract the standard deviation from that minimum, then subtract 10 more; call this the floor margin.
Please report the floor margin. -4.0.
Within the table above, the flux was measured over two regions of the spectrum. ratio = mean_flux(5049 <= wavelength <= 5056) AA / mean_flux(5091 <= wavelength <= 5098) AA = 0.91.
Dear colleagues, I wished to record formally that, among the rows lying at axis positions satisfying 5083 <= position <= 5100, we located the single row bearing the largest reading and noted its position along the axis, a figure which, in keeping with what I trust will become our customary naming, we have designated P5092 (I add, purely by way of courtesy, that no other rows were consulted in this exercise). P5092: 5091.5 AA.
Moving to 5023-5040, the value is 5039.0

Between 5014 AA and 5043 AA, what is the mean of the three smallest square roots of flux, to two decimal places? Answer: 2.65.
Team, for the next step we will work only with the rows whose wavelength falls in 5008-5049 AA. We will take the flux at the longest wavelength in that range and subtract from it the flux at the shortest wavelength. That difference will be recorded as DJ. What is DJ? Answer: -1.9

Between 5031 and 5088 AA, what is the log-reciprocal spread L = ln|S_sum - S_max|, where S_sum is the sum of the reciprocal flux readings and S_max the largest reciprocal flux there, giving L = 1.6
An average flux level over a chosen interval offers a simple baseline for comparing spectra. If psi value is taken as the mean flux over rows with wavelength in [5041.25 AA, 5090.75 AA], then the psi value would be 7.51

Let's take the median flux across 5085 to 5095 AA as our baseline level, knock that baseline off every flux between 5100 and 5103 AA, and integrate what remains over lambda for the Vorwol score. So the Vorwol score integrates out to -2.7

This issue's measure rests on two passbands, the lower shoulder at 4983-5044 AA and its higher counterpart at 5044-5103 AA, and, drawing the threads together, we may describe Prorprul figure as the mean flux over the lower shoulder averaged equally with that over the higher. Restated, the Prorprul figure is 7.68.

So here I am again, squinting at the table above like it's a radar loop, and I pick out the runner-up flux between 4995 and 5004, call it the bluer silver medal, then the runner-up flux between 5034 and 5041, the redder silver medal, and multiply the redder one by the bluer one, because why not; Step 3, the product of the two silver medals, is 65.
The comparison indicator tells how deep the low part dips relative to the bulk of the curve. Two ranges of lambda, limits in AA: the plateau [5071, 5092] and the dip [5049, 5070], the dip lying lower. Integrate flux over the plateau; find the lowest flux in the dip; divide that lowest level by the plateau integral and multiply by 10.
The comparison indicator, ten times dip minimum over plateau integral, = 0.394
